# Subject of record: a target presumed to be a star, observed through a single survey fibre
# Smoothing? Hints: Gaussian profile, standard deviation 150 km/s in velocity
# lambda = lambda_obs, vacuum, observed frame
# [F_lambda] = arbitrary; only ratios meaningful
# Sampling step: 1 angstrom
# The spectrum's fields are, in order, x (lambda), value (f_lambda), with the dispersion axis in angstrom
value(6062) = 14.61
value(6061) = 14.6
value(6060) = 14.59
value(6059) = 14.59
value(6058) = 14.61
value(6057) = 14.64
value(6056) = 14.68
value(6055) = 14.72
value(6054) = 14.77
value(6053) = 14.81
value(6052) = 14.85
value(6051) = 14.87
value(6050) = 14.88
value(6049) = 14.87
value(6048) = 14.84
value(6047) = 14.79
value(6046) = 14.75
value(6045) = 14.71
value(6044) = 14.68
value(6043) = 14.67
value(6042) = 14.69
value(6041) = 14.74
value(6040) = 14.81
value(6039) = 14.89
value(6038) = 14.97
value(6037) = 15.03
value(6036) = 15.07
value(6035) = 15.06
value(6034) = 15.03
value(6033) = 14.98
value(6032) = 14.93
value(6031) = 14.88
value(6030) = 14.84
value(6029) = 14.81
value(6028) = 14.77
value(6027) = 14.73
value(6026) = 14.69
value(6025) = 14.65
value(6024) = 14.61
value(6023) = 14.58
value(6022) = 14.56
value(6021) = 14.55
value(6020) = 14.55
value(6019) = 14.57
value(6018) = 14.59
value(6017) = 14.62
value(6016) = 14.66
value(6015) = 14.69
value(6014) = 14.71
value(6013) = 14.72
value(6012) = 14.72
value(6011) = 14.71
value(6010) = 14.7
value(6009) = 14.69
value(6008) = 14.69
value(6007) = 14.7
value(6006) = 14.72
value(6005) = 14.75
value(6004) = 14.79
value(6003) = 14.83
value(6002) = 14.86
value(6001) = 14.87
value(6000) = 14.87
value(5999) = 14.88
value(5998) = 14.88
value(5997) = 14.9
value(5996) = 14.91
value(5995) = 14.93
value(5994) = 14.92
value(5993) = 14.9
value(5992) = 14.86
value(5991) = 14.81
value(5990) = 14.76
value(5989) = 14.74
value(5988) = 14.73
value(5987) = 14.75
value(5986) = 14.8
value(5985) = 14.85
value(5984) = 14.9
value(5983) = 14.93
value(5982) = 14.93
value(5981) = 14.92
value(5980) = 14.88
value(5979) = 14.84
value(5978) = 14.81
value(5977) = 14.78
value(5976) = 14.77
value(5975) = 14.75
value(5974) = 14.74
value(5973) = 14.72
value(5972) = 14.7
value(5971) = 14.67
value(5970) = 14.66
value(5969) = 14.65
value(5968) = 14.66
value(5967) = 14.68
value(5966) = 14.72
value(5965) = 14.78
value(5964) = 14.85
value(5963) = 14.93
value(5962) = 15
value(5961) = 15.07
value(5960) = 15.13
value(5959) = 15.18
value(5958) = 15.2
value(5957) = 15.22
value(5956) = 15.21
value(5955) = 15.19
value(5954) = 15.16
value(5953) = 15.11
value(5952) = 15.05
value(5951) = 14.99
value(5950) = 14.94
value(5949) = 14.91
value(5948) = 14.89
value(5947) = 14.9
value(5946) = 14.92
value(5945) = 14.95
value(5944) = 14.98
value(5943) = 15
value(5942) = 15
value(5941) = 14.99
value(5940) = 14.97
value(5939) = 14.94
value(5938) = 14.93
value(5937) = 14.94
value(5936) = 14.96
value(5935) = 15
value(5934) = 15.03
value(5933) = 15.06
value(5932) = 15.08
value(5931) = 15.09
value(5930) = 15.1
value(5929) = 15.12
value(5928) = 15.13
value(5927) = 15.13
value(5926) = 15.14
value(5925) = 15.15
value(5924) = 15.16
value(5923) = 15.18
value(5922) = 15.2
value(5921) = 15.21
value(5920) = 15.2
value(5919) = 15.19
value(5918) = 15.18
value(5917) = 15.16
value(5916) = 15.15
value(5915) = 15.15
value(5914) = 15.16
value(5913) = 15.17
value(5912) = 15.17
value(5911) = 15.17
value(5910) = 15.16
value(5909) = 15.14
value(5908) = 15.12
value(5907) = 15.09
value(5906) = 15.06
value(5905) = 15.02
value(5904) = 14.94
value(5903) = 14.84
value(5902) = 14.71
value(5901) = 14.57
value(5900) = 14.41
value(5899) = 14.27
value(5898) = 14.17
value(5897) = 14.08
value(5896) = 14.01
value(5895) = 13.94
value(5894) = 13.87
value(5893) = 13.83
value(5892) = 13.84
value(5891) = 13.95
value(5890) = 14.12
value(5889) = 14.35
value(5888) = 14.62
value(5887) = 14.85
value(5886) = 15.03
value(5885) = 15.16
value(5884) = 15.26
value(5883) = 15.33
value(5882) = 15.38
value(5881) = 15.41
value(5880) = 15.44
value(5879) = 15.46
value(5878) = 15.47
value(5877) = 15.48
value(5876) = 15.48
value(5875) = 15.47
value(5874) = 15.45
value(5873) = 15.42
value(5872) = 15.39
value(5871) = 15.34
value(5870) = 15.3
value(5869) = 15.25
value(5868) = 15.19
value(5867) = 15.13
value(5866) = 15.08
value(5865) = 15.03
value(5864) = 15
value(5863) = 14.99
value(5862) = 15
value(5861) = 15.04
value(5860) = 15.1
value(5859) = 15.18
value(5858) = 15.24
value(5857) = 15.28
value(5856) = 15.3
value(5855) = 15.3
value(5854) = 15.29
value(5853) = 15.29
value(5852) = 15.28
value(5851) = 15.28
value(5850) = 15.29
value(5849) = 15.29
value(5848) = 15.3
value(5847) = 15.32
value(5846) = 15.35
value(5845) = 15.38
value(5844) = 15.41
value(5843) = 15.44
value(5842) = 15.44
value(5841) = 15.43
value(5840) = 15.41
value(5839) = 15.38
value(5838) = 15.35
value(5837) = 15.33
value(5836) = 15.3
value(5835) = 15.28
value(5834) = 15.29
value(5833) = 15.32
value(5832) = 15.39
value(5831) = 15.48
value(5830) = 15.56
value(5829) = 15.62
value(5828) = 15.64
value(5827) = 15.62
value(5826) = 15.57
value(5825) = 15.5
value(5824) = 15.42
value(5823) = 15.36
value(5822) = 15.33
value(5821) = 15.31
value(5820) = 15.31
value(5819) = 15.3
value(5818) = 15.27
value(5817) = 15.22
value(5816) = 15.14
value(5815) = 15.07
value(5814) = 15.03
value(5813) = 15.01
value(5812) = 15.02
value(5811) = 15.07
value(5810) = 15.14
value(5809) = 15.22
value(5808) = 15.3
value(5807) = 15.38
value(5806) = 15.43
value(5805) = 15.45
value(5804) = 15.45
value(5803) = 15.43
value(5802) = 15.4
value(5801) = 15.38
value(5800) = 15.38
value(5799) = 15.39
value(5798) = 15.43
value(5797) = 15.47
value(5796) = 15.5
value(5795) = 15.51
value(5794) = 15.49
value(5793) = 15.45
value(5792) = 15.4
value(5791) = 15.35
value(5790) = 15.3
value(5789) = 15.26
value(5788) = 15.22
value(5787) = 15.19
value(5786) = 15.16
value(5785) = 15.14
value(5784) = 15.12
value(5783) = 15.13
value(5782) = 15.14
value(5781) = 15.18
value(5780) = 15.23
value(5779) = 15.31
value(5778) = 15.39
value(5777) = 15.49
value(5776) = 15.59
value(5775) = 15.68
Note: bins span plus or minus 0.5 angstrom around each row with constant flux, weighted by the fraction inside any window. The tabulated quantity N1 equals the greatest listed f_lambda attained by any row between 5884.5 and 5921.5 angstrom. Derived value 15.21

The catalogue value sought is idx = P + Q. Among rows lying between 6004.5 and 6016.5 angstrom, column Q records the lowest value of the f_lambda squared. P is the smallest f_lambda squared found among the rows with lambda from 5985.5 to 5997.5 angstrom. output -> 432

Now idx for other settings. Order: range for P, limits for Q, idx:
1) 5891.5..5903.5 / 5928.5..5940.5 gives 414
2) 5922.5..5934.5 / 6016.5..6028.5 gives 438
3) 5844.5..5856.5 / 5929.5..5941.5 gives 456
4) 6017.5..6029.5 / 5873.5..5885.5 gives 442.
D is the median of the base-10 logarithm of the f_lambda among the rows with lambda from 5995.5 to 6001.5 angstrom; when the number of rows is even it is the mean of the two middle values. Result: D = 1.17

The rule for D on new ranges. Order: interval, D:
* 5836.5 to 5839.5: 1.19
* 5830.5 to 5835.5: 1.19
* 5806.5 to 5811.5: 1.18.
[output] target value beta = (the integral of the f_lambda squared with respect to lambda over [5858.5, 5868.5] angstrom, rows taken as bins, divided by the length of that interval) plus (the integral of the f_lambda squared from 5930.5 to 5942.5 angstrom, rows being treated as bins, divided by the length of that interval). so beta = 452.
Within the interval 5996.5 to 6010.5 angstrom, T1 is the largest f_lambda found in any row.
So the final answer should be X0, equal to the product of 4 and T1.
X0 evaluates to 59.6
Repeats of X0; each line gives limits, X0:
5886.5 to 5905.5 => 60.1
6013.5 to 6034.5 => 60.1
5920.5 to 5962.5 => 60.9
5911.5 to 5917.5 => 60.7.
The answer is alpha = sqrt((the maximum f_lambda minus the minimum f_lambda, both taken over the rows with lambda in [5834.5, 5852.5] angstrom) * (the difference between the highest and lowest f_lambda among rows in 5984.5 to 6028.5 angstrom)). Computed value 0.25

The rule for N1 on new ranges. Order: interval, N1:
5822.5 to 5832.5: 15.64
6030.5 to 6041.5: 15.07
